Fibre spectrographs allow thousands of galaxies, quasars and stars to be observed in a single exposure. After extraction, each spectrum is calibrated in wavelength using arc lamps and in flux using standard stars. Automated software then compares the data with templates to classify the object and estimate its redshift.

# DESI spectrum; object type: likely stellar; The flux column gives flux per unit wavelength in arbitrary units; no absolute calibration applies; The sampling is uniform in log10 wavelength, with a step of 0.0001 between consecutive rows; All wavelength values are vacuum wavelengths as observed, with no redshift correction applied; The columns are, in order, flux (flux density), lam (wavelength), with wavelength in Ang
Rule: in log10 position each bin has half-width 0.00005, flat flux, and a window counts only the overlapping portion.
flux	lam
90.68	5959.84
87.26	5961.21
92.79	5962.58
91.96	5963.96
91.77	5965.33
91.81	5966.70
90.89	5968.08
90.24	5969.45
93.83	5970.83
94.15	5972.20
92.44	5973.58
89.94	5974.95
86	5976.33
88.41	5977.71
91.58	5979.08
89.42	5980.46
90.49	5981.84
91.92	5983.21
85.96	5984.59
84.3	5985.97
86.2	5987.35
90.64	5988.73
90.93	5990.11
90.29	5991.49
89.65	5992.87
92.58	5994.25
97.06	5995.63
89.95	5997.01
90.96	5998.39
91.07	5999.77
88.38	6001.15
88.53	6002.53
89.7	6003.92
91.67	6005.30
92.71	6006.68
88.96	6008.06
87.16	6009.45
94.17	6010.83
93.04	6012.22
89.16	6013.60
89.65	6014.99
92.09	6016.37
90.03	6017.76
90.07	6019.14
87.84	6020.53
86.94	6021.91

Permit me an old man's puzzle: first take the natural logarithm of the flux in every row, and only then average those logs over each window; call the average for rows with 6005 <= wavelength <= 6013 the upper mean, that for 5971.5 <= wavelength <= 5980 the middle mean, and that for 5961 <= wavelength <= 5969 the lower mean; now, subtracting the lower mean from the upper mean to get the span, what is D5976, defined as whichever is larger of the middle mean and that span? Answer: 4.50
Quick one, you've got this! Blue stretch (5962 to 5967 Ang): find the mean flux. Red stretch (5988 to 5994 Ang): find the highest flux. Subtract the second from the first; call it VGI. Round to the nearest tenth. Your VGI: 1.2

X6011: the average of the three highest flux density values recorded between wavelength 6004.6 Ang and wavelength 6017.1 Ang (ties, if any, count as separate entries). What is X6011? 93.3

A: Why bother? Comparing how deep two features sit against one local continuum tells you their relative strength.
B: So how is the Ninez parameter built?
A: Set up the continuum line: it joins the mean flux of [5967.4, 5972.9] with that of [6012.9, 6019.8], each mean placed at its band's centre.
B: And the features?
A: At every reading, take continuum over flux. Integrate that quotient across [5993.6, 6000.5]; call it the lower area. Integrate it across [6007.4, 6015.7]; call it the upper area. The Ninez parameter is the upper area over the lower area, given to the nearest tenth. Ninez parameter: 1.2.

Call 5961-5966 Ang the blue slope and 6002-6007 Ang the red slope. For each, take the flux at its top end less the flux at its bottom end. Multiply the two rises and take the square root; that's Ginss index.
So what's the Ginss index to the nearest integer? 4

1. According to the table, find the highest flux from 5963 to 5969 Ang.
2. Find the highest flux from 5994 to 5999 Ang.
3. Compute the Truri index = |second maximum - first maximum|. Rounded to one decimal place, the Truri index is 5.1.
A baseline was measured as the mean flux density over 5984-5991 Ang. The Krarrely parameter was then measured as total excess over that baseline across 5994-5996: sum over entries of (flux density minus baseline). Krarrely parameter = 14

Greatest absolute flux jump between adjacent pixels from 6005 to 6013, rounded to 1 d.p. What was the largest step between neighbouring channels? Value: 7.0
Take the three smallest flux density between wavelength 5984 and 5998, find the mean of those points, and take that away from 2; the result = -83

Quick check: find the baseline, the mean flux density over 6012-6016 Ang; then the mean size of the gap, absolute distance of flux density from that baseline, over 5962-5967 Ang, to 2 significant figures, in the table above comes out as 1.5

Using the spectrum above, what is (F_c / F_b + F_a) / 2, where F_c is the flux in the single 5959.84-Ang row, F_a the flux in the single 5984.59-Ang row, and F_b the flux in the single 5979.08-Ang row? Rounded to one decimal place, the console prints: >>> 43.5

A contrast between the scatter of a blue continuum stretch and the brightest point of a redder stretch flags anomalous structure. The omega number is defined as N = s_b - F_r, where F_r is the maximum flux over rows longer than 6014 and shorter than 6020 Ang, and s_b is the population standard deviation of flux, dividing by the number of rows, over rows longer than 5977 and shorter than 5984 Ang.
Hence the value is -90.8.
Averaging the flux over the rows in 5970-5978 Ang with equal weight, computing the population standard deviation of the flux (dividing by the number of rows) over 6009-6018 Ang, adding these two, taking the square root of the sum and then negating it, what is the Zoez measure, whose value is -9.65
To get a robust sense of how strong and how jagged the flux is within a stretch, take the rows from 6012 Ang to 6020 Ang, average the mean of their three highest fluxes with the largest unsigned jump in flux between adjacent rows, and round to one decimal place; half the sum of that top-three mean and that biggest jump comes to 47.8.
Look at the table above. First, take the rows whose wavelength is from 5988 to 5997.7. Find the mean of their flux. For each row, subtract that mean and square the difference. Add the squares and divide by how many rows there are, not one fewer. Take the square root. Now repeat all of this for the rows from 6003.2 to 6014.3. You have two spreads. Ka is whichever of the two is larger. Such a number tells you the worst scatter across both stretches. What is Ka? 2.40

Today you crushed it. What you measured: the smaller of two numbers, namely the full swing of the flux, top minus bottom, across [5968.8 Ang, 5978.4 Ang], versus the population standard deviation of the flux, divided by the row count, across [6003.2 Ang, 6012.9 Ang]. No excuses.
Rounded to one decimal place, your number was 2.3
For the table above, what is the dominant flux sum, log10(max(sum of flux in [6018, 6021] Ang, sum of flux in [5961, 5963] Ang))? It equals 2.255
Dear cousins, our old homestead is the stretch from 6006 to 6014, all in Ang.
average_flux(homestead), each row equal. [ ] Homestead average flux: 90.9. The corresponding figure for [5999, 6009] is 90.1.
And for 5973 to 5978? 89.2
